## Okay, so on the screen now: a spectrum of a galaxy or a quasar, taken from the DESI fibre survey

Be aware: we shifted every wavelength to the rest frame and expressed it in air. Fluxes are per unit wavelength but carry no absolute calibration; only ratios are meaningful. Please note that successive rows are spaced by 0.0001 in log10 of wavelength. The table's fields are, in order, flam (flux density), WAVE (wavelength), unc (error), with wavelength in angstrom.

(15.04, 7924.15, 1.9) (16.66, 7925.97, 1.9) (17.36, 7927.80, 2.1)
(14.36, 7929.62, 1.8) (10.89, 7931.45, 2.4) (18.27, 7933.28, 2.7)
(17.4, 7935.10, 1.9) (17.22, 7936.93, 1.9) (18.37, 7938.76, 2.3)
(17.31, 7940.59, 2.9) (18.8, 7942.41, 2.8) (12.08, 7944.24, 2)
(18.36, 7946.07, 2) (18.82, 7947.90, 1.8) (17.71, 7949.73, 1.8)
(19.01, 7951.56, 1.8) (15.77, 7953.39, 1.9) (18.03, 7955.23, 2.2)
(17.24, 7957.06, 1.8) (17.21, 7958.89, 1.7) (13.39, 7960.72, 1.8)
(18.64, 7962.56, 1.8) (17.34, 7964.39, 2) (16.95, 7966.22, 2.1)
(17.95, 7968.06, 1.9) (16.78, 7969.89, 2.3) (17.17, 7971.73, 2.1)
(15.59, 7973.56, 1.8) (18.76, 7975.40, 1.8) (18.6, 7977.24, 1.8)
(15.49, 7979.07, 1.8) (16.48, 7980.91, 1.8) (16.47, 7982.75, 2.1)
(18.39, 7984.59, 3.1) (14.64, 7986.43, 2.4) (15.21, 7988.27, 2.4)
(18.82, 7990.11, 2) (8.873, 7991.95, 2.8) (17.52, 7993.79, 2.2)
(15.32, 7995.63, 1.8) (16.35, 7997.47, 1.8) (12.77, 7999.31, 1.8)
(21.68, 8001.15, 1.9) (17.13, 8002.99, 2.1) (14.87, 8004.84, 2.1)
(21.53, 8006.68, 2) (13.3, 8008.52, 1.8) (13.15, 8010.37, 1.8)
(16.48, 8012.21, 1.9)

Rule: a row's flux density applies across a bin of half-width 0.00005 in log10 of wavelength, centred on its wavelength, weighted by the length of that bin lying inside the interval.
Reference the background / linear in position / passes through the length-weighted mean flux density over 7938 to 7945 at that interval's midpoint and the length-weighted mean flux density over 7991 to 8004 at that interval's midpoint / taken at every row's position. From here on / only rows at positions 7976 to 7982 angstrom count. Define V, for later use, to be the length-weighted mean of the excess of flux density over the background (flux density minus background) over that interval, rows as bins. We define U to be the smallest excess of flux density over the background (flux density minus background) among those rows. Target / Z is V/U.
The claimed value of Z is -1.8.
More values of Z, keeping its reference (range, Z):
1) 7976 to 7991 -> -0.7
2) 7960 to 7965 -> -0.1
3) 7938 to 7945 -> 0.0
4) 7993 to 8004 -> -0.4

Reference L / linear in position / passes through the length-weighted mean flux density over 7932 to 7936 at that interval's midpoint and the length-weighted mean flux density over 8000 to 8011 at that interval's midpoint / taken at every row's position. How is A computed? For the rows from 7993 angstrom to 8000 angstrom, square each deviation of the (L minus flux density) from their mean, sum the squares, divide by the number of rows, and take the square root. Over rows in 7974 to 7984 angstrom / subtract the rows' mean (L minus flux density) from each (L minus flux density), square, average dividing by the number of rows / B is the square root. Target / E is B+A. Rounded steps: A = 1.7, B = 1.3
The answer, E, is 3.0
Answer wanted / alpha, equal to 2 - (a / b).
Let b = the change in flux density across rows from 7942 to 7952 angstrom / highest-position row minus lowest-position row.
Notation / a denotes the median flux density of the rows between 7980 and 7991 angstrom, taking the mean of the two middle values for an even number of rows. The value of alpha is -76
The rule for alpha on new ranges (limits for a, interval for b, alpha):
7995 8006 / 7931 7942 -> 0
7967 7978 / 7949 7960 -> 37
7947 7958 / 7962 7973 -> 14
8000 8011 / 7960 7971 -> -3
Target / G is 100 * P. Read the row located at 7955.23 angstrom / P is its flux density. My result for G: 1803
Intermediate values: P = 18.03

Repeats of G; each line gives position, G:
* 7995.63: 1532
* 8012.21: 1648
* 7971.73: 1717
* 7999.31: 1277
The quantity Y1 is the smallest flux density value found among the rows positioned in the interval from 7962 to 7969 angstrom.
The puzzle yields 16.95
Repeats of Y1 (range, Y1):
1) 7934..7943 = 17.22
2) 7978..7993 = 8.873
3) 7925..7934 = 10.89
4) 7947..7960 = 15.77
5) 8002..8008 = 14.87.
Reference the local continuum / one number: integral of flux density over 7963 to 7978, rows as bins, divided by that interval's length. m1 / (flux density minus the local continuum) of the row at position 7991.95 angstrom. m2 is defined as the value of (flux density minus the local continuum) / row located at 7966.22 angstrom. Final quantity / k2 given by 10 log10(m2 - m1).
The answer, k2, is 9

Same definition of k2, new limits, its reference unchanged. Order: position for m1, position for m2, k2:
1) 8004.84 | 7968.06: 5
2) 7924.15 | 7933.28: 5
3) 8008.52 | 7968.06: 7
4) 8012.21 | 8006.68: 7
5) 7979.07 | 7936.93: 2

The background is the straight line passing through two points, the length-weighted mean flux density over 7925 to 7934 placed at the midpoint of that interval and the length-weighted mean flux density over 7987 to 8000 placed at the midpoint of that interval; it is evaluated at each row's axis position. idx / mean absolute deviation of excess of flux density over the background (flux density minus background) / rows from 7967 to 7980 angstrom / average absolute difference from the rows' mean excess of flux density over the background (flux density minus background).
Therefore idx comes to 1.1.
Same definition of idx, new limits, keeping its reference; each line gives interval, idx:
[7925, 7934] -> 2.3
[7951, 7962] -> 1.5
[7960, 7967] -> 1.6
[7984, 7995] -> 2.7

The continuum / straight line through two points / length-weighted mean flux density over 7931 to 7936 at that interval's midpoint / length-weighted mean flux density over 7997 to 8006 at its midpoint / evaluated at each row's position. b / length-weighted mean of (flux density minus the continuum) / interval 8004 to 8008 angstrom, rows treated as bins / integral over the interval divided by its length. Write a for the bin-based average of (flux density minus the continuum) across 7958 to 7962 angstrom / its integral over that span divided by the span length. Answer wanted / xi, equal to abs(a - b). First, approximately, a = -0.7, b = 1.0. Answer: 1.7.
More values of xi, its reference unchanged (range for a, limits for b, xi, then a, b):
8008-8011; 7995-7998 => 2.7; -3.6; -0.8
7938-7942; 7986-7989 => 3.5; 1.9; -1.6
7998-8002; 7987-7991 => 0.1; 0.4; 0.2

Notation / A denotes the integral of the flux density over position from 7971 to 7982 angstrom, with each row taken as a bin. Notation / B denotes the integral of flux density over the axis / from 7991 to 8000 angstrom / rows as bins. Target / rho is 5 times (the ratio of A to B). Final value 7.3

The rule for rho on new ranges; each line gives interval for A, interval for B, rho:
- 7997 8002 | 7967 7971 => 6.1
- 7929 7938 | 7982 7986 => 10.3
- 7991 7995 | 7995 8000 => 3.6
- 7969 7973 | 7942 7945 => 7.5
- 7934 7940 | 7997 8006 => 3.5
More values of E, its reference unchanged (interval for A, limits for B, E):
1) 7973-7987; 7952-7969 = 3.0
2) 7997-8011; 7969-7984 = 4.5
